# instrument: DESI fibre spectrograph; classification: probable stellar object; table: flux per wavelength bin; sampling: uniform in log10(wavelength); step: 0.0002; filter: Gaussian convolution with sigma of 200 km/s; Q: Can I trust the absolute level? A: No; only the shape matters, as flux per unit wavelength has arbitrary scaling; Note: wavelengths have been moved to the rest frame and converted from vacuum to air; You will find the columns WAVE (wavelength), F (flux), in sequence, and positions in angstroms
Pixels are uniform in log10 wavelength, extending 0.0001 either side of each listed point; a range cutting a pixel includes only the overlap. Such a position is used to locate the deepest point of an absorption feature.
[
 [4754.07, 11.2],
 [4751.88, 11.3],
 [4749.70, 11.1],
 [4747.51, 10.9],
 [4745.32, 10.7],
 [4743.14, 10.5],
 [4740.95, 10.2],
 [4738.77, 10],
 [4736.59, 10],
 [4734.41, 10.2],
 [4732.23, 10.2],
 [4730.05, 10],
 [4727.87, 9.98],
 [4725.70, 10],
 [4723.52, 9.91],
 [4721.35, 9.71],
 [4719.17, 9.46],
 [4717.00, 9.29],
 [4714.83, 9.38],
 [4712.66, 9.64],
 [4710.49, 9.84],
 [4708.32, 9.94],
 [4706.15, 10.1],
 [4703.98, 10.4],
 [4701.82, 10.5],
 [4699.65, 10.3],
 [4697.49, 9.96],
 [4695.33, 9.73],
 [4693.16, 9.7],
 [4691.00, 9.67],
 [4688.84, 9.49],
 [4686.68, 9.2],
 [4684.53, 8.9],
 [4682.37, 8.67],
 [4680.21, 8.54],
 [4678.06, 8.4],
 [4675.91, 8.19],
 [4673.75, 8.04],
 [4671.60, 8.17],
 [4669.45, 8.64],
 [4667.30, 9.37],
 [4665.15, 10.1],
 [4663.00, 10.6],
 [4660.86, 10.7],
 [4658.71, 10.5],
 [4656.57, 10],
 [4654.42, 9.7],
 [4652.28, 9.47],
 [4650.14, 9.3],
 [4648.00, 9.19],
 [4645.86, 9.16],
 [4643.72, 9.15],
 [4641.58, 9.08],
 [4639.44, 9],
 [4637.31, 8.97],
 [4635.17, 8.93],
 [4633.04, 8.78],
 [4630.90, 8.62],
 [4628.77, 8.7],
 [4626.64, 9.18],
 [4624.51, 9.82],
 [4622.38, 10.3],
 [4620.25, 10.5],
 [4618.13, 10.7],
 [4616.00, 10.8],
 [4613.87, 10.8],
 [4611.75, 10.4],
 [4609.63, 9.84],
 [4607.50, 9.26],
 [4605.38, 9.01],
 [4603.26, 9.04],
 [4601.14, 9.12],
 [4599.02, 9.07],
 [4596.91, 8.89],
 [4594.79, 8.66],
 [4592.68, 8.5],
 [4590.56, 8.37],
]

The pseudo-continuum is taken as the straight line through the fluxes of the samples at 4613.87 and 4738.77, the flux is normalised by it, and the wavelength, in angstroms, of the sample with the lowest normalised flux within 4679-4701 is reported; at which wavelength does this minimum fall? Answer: 4680.21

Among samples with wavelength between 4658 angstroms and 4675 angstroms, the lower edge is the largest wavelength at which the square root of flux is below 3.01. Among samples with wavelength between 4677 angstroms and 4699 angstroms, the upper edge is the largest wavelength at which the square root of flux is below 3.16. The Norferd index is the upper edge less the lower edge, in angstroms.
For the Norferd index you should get 23.7 angstroms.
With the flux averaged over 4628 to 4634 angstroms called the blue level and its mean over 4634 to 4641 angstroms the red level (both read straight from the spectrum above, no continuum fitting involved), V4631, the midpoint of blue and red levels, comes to 8.83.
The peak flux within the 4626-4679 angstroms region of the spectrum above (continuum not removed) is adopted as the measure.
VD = 10.7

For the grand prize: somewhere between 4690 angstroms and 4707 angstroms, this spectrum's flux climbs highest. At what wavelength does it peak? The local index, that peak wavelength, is 4701.82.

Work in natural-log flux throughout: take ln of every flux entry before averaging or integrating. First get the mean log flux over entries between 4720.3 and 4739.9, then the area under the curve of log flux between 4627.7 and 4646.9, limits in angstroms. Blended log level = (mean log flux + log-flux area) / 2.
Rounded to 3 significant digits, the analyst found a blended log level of 22.2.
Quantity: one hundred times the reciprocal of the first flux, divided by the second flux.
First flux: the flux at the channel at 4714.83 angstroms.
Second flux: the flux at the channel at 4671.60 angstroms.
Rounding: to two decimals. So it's 1.30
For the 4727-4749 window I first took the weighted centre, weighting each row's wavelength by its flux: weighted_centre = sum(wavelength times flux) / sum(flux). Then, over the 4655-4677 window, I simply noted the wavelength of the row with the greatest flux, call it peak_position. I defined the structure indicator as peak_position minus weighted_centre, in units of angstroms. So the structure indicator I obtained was -77.0 angstroms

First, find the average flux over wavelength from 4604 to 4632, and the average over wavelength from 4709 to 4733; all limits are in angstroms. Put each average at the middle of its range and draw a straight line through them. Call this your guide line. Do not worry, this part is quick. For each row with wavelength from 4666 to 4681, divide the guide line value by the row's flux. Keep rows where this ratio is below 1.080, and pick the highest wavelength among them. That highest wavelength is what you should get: 4667.30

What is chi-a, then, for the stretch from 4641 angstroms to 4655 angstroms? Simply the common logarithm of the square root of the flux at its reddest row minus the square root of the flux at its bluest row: -0.99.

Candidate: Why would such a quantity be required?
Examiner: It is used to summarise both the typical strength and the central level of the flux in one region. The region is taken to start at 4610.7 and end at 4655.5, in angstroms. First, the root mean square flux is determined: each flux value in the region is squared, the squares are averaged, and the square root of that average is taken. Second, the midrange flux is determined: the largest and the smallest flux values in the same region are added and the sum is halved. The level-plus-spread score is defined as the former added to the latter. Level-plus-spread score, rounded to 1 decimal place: 19.3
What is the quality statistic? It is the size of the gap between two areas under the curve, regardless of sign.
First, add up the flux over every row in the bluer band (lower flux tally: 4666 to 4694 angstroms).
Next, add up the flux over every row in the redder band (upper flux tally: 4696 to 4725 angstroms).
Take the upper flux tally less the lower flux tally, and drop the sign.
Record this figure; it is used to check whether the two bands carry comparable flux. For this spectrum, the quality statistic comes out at 13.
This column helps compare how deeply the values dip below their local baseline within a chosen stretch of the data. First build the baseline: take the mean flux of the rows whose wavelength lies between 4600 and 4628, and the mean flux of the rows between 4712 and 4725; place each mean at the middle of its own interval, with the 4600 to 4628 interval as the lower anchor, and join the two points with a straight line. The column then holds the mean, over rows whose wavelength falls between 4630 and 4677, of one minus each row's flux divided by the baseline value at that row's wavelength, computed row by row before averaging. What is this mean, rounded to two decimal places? 0.05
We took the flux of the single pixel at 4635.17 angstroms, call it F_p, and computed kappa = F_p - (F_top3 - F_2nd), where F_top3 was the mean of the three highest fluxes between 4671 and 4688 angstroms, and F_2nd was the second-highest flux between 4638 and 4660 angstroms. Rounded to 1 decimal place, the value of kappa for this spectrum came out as 10.0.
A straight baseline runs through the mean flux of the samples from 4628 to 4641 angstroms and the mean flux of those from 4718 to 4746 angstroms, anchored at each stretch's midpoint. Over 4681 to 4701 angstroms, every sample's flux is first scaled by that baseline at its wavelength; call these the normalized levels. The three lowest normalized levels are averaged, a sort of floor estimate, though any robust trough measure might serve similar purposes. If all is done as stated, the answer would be 0.94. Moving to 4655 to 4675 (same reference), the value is 0.89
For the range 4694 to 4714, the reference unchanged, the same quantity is 1.00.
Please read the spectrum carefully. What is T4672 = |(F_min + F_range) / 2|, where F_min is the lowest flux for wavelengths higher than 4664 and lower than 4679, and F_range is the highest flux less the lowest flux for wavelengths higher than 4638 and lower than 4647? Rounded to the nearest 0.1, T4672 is 4.1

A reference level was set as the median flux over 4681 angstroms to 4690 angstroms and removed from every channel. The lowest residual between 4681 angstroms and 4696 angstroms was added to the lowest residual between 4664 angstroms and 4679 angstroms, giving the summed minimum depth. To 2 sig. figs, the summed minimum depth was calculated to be -1.4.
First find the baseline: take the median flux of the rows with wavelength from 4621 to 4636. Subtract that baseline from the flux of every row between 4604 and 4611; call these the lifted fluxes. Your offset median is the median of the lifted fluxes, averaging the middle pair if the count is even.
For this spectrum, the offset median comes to 0.33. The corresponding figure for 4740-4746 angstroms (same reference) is 1.57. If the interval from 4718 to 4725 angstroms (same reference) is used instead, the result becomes 0.78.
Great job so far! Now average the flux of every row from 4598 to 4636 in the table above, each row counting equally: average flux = 9.6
